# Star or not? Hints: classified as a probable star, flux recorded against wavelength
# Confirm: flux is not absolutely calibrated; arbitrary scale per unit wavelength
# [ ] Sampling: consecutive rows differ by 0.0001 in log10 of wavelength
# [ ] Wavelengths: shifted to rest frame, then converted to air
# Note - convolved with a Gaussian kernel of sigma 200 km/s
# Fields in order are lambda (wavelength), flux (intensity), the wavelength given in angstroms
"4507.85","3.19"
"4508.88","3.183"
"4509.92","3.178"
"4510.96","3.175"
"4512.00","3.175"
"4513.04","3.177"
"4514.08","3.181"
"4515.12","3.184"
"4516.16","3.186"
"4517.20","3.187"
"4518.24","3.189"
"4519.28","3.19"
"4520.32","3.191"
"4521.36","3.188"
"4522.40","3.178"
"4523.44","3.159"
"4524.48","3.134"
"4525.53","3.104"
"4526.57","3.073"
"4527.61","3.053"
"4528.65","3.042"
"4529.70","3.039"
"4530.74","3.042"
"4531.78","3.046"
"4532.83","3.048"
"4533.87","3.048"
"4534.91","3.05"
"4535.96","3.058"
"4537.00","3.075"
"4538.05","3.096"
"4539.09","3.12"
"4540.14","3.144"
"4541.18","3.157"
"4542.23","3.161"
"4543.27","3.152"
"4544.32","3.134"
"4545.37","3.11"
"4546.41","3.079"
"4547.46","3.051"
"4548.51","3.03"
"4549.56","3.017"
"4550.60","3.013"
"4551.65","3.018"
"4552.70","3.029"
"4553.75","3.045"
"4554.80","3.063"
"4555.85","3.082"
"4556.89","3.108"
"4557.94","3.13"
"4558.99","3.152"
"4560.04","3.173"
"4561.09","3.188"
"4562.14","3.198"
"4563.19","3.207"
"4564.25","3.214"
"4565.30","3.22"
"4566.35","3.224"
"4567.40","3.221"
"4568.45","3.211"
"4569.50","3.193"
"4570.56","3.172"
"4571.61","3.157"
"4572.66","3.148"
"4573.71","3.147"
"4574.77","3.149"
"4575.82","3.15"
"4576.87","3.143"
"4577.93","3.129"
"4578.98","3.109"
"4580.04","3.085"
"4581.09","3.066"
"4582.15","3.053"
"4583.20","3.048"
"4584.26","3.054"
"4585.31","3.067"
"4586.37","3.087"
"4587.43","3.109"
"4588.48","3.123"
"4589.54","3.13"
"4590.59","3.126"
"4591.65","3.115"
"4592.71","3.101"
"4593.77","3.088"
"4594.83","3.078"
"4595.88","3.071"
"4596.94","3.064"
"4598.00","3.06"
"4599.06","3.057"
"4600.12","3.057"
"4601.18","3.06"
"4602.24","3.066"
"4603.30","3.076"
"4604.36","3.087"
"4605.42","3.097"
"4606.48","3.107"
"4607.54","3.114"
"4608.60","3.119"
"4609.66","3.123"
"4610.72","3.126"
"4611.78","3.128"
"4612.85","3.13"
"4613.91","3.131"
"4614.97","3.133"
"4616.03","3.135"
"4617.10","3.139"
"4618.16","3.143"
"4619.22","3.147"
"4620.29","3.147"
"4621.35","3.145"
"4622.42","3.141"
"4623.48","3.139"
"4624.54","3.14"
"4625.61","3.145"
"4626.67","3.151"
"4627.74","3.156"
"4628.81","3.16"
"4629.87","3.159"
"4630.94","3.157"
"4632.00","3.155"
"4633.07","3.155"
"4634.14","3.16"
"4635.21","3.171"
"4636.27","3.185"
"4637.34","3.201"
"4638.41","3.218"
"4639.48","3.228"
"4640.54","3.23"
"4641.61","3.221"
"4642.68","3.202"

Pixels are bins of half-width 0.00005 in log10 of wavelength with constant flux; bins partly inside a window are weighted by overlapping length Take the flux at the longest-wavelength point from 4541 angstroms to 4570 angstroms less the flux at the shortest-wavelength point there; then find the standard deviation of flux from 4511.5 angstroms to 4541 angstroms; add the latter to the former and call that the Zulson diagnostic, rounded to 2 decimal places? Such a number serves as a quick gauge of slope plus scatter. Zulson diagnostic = 0.10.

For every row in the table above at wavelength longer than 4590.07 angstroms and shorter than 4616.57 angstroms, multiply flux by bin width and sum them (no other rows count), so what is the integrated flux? 82.1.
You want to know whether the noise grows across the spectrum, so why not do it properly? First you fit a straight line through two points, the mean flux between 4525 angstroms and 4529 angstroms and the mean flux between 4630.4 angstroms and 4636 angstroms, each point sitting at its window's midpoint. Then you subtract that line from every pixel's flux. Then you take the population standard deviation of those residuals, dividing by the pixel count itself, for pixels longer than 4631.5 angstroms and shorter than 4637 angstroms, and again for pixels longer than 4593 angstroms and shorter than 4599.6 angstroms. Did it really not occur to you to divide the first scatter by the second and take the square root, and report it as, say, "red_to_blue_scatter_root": 0.9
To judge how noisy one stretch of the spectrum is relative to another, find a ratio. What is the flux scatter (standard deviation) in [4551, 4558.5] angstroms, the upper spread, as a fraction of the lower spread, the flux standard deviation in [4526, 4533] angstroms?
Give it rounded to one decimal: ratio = 3.6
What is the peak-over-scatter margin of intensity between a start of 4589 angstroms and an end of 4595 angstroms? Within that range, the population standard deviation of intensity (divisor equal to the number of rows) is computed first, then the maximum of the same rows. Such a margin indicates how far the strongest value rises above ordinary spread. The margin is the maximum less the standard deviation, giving 3.11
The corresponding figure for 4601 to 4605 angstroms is 3.08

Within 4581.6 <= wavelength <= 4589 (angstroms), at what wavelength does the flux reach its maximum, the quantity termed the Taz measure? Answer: 4588.48 angstroms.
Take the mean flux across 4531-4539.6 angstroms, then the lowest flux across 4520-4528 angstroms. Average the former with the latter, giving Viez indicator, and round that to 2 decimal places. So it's 3.06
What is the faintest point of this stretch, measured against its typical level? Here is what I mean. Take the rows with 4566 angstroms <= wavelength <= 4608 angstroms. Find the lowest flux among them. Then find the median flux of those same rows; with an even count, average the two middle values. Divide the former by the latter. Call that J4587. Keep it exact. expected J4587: 0.982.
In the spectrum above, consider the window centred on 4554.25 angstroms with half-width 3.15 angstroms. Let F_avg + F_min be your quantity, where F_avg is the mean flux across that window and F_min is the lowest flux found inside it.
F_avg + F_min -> 6.08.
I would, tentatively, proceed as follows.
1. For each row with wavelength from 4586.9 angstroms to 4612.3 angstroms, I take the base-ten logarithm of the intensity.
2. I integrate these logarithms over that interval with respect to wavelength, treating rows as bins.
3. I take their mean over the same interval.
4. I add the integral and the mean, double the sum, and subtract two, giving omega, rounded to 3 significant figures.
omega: 23.9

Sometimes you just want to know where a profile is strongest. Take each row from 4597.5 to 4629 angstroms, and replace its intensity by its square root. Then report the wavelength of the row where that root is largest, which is 4628.81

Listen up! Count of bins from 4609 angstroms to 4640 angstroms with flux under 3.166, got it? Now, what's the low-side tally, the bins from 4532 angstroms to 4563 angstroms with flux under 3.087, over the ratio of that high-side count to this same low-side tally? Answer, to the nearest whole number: 9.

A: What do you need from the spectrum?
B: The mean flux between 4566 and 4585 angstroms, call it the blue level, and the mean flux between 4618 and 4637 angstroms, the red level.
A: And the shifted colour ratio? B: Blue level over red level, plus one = 1.99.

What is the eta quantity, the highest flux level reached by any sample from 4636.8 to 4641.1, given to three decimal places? 3.230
